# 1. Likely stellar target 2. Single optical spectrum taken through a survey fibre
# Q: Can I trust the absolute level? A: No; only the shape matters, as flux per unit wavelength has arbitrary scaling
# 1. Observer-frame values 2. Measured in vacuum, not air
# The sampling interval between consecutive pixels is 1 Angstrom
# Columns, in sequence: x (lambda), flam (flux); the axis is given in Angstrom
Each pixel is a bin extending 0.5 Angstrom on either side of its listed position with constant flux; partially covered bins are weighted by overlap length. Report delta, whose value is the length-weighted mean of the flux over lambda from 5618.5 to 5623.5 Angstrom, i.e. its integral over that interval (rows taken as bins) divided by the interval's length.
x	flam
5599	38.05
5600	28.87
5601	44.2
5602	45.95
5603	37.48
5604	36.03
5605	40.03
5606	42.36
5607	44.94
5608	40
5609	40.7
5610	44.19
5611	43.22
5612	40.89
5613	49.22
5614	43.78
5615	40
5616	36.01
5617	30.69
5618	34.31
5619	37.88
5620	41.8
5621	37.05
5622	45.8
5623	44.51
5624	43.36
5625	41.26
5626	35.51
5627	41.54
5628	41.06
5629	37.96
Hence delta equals 41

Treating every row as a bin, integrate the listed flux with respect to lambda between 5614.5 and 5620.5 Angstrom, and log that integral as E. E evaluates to 221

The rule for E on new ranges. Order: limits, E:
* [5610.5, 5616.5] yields 253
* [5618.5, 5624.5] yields 250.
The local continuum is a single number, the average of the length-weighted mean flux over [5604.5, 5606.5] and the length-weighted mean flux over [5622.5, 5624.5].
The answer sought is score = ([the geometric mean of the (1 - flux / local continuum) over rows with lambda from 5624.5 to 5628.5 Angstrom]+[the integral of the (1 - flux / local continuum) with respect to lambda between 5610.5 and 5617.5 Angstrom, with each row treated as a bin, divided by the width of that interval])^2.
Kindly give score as 0.009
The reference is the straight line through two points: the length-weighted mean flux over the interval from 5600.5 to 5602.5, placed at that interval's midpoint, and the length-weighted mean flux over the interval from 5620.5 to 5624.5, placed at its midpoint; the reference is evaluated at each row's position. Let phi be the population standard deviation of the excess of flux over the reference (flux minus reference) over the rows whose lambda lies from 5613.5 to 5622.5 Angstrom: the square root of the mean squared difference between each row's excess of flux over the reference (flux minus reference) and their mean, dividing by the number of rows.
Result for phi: 4.6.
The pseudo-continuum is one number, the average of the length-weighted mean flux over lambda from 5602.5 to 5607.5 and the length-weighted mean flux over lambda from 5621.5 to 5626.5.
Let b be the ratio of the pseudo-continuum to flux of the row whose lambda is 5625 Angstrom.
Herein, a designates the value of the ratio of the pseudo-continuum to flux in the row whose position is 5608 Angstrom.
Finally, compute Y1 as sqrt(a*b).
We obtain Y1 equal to 1.01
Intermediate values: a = 1.03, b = 1.00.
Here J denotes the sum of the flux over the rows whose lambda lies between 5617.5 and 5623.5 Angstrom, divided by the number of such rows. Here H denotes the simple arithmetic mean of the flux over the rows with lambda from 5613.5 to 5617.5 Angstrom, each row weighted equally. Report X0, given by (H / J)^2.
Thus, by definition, 0.87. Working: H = 37.6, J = 40.2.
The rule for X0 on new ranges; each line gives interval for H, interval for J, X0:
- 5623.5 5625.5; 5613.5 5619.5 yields 1.30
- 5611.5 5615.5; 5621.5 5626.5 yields 1.07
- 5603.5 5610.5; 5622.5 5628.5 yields 1.00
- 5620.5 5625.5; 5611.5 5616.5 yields 1.02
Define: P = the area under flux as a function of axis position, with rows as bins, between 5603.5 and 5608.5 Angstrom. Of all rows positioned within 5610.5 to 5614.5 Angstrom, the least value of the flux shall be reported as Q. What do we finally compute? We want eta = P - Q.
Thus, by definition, 162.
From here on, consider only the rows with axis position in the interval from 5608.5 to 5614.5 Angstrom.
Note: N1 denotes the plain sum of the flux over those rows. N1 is 262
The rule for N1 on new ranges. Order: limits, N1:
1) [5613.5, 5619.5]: 223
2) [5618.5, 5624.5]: 250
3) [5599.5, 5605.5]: 233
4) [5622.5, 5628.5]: 247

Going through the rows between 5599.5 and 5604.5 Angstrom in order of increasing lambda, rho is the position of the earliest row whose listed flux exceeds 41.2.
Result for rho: 5601 Angstrom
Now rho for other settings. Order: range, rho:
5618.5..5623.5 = 5620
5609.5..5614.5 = 5610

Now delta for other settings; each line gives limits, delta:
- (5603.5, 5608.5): 41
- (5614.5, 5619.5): 36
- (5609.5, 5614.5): 44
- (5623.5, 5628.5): 41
